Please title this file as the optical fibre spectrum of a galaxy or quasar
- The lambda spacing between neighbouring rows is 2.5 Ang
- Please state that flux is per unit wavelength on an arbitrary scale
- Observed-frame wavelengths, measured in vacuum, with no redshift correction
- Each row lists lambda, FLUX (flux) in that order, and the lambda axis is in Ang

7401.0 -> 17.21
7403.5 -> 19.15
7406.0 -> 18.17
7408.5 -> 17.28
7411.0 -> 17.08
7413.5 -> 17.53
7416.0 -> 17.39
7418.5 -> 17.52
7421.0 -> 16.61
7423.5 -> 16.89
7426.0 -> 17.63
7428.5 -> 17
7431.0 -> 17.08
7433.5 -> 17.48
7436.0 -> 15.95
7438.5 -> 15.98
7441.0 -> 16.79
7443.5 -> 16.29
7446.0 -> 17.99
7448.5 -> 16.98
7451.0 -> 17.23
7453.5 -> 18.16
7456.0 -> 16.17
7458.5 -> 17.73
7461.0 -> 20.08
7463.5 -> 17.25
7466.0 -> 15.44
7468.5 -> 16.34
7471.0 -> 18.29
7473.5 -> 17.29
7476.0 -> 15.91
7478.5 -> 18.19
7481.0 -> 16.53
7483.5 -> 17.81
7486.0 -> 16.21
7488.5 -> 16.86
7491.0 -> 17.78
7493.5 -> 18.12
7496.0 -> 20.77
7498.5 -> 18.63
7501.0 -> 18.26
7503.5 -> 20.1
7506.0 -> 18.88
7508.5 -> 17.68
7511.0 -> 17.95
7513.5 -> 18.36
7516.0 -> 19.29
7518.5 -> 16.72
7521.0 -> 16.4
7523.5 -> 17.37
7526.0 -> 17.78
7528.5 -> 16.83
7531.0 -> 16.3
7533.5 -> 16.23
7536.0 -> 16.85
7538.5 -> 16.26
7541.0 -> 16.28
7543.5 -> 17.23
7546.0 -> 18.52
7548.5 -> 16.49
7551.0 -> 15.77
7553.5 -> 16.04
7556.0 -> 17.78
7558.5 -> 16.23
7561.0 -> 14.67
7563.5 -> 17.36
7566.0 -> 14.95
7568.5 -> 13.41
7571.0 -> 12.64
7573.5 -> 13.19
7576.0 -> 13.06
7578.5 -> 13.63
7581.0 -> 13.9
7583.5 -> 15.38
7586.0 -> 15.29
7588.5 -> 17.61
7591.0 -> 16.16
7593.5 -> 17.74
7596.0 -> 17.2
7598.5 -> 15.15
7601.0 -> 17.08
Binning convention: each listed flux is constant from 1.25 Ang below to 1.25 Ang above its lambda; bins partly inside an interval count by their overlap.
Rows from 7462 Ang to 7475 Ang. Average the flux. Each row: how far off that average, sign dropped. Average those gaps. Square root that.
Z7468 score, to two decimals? 0.91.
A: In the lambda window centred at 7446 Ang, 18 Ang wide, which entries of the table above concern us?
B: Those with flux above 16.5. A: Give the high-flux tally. 5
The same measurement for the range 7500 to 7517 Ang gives 7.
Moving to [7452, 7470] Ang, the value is 4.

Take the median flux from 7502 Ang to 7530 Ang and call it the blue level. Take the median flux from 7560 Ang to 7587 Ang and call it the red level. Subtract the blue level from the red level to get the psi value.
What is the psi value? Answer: -3.9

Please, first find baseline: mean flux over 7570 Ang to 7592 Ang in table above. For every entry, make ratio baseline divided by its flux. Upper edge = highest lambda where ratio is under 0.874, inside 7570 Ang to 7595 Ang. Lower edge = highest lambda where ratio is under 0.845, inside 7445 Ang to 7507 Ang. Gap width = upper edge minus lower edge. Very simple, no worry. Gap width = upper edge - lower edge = 87.5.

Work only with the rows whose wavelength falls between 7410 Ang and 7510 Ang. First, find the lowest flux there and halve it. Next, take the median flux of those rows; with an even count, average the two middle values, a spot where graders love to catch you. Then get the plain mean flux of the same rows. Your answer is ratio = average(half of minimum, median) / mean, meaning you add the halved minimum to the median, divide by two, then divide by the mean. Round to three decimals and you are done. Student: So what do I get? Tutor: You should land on 0.718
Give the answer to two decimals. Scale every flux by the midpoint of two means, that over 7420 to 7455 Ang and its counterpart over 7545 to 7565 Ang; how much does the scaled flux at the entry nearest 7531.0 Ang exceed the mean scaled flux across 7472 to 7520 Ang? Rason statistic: -0.10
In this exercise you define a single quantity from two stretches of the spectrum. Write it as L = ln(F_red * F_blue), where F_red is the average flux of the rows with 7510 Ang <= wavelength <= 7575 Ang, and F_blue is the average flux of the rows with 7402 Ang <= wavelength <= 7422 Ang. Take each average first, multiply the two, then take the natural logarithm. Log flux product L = 5.67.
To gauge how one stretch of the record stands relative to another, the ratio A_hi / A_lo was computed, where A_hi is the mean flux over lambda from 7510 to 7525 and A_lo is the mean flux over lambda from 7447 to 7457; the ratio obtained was 1.03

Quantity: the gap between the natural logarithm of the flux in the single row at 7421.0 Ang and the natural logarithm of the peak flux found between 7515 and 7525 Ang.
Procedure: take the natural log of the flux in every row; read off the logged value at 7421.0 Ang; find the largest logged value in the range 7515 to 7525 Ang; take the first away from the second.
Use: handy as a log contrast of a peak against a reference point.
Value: 0.15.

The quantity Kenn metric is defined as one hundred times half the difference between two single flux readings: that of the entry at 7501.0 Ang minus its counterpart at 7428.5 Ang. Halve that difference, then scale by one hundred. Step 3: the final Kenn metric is 63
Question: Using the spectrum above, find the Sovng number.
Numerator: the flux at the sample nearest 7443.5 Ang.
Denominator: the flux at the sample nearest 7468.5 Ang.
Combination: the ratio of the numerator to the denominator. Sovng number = 1.00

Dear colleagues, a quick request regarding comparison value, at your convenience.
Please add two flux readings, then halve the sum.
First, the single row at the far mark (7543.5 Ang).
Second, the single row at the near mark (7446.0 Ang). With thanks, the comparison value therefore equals 17.6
